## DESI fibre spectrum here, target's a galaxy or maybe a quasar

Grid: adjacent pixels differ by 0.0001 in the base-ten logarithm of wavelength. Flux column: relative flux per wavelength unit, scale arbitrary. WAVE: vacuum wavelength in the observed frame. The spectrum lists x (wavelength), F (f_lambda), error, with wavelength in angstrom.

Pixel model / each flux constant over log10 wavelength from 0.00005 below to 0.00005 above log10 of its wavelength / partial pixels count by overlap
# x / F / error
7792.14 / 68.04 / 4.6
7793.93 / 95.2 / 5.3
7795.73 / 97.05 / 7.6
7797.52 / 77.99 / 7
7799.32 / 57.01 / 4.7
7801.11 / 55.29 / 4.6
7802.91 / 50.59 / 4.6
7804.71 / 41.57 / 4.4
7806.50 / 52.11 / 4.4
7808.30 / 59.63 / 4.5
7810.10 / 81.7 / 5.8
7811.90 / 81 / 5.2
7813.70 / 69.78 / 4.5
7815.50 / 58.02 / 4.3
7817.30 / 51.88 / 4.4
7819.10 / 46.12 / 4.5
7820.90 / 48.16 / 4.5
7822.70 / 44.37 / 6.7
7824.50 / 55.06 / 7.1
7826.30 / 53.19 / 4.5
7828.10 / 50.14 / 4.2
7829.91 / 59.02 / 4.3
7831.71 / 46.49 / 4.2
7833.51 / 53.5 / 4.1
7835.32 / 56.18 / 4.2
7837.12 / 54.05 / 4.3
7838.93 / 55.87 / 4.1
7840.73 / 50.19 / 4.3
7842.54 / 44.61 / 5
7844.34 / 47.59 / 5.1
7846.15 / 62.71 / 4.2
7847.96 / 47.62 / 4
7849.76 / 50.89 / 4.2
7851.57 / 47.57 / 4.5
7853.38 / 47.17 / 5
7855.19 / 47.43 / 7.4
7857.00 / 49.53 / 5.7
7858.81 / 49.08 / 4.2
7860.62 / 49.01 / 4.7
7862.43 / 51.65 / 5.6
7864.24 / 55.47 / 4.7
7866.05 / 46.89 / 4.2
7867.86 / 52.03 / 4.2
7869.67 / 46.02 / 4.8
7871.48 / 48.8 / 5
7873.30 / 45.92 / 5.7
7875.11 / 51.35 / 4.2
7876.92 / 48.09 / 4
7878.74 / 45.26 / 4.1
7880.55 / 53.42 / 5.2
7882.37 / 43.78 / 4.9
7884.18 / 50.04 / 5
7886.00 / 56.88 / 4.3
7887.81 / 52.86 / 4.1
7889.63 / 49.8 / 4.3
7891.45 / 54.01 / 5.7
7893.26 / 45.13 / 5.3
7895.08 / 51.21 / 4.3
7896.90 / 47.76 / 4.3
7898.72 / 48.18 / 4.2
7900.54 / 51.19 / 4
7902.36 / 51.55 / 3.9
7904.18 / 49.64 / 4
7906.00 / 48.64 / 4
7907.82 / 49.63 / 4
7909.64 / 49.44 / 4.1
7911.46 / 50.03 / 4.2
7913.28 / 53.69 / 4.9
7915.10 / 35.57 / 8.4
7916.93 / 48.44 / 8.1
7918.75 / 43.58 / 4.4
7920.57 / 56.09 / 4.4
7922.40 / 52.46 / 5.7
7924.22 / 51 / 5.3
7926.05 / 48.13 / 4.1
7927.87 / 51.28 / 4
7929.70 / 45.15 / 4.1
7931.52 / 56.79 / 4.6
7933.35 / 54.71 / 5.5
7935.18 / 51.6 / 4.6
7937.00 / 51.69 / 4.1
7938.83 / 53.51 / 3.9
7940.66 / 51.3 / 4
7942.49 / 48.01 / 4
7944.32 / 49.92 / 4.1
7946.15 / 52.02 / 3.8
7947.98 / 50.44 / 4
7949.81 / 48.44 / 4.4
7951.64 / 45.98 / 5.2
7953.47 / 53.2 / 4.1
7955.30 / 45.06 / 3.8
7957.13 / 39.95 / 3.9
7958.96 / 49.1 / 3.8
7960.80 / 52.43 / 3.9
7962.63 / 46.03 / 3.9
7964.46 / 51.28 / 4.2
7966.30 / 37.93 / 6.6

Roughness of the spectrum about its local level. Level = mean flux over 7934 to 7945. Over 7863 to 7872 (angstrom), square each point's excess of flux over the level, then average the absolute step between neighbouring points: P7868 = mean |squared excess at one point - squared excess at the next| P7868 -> 16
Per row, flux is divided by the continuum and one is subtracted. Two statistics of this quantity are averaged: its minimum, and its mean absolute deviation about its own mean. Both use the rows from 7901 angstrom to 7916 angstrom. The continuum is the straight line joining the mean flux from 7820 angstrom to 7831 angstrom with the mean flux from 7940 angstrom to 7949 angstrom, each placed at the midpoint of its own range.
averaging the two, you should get -0.117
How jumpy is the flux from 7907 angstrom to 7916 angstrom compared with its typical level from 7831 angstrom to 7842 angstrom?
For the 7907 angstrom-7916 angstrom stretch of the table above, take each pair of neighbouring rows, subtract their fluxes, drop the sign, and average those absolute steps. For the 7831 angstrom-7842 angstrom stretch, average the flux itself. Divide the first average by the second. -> 0.107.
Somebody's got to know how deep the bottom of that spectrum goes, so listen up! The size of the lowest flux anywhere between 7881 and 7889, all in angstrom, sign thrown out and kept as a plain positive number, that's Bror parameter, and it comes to 43.8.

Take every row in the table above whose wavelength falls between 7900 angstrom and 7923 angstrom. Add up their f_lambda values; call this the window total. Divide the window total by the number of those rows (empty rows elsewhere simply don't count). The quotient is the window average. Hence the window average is 49.2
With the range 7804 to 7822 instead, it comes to 59.0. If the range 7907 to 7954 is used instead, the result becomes 50.1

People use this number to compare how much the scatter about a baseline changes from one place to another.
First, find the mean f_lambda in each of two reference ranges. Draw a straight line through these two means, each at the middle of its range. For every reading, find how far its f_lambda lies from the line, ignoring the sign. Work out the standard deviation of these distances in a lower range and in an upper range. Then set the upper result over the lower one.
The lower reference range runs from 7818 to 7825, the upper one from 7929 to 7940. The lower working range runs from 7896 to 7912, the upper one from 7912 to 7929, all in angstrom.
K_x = 4.7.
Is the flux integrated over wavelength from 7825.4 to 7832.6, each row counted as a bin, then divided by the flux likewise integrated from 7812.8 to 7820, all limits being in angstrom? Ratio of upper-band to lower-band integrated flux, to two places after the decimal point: 0.93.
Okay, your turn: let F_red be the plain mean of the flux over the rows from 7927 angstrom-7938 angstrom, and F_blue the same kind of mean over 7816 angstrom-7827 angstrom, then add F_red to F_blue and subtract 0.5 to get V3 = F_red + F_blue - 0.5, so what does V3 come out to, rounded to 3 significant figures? 101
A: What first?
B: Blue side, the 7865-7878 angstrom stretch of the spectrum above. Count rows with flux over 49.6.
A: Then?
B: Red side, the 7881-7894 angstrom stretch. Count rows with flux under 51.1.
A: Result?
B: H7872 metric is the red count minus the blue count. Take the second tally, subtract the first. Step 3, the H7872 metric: 2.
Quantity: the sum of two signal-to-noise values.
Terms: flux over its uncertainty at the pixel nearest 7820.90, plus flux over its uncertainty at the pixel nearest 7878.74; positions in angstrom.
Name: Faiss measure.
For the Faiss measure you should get 21.7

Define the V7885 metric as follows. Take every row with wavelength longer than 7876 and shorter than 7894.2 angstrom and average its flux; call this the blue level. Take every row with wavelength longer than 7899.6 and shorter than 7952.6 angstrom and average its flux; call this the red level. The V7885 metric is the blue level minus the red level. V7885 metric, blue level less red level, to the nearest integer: 0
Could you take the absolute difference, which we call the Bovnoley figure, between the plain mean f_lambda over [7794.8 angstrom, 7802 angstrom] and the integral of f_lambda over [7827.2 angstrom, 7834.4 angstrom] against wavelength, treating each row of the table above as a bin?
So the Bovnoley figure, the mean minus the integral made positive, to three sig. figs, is 305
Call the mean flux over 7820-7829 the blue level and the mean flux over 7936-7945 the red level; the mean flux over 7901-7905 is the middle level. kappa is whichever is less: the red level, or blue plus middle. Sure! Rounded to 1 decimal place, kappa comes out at 50.9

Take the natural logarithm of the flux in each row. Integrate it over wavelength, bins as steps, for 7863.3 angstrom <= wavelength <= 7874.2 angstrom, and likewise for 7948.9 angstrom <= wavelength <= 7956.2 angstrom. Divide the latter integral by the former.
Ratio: 0.7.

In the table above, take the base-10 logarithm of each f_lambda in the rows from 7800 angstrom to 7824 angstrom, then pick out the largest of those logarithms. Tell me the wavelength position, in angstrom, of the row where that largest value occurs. 7810.10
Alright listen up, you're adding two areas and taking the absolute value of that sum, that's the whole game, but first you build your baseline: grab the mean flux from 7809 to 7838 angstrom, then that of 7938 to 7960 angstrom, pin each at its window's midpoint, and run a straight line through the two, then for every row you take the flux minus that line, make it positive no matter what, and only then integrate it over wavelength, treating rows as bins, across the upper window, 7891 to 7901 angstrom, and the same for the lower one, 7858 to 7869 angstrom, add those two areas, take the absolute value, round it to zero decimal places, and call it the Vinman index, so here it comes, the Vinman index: 78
